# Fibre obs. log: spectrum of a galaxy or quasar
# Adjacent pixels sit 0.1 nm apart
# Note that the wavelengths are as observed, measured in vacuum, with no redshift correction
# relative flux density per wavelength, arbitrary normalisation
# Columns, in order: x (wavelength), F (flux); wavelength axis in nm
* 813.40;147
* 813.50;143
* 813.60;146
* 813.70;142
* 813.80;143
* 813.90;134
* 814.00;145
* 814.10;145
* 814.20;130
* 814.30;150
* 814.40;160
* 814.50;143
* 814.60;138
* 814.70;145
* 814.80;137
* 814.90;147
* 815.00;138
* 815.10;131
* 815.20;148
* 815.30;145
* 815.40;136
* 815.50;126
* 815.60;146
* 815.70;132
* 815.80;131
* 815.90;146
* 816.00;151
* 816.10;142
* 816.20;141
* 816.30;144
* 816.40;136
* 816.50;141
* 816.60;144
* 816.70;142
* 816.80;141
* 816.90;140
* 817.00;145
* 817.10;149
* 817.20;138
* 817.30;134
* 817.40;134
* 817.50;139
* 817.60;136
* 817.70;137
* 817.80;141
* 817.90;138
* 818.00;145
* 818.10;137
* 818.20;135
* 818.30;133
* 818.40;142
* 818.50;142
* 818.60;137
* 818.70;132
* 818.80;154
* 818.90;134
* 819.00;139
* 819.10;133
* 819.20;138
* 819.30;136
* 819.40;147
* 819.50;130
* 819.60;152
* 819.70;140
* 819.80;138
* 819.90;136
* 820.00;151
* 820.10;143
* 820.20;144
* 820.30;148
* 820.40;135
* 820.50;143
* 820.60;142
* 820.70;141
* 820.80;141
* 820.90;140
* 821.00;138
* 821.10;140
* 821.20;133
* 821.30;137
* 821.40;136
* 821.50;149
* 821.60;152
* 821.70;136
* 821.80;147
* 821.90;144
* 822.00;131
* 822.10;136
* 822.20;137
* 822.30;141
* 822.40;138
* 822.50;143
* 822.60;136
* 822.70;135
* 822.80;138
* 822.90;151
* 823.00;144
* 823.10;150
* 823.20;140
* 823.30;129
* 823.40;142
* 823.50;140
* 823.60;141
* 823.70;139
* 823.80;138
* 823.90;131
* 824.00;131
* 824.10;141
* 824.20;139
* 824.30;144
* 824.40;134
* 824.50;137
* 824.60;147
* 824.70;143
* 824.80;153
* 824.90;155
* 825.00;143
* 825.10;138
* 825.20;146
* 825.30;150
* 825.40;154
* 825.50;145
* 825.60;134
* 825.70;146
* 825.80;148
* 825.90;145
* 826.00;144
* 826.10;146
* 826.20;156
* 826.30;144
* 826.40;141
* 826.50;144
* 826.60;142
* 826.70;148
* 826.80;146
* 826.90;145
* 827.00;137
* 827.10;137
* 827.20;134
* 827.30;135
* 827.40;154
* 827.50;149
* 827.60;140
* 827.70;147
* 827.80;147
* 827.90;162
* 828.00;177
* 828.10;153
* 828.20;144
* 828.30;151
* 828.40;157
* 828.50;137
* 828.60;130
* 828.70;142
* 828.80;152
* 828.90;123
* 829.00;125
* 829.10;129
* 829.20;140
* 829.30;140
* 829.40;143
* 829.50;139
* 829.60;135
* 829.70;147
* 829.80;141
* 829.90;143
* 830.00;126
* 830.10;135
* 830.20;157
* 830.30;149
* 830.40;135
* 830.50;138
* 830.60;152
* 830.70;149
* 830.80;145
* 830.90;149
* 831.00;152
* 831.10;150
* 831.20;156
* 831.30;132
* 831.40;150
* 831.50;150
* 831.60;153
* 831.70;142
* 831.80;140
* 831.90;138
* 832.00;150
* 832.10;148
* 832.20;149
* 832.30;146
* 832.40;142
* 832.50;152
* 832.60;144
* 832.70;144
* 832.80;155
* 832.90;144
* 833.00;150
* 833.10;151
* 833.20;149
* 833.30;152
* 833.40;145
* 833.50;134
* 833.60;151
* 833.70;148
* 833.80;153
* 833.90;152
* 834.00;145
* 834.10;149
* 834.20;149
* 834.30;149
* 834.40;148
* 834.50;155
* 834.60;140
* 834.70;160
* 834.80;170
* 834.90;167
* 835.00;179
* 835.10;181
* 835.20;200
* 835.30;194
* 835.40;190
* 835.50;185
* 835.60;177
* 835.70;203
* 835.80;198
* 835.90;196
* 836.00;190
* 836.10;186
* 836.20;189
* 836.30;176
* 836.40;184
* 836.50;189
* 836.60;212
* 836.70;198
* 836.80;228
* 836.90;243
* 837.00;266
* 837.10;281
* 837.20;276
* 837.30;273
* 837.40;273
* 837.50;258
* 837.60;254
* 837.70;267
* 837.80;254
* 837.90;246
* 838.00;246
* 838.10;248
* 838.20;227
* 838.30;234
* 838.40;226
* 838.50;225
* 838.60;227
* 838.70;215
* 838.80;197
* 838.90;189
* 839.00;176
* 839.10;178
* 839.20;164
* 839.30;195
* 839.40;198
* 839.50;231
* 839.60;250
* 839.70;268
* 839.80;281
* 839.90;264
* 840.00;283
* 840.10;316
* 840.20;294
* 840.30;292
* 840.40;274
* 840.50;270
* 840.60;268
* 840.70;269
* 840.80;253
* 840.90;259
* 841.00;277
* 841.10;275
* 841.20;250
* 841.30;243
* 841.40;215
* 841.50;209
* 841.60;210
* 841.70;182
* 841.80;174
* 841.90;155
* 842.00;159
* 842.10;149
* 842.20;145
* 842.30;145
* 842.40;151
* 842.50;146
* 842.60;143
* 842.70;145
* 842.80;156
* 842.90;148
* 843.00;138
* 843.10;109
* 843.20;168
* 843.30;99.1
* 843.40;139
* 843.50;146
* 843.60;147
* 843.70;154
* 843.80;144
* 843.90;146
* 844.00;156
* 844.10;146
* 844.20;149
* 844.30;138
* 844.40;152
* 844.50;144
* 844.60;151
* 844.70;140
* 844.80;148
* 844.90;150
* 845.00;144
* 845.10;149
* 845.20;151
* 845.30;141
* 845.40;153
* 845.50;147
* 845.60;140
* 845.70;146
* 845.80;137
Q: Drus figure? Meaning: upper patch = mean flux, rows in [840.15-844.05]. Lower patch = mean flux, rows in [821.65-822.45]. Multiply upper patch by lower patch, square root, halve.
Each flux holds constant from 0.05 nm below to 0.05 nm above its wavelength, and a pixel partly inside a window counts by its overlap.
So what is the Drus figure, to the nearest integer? 81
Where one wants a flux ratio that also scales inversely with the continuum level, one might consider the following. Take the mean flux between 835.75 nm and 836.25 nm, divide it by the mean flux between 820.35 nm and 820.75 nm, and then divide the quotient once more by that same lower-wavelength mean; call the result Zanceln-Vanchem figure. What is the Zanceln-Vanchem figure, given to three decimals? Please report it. 0.010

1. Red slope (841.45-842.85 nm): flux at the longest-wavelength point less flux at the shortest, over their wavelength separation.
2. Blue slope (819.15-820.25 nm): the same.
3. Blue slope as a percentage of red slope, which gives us -15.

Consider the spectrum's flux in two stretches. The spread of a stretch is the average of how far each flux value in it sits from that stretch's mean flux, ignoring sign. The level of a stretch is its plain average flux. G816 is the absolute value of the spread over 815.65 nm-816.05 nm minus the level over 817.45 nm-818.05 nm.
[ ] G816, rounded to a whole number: 131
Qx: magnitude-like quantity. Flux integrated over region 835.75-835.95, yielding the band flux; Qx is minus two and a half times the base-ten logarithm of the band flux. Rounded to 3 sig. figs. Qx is -3.99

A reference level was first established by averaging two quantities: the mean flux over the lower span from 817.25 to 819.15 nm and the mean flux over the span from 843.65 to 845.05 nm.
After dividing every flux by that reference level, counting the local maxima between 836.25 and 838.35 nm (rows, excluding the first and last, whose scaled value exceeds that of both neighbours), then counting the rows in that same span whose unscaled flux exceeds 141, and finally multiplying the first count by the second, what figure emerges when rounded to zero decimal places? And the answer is 84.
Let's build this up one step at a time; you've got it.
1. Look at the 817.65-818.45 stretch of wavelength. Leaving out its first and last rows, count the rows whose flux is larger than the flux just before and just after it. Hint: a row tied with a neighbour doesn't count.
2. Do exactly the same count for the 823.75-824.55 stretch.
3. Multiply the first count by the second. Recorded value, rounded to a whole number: 4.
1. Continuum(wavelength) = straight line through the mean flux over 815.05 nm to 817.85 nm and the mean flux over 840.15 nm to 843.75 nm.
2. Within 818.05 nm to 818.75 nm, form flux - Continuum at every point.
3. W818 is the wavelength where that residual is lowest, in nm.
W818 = 818.70 nm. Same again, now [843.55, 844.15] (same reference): 843.80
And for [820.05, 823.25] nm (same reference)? 822.00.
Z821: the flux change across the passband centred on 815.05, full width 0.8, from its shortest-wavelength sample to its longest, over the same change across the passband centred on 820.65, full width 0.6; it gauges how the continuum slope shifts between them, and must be -1.8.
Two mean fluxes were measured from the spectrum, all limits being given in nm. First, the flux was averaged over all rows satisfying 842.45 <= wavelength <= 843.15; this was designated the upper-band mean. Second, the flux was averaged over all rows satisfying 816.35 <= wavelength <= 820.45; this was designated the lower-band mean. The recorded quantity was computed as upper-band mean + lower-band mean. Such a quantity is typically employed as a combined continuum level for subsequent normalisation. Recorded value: 281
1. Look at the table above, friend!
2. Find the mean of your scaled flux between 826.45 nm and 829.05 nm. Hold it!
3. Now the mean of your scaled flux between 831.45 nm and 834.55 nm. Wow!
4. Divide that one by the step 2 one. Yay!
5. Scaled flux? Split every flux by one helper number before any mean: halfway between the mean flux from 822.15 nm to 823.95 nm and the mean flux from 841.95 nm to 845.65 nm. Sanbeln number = 1.02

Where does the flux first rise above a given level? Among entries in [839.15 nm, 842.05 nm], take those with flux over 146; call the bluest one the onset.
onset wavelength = 839.20 nm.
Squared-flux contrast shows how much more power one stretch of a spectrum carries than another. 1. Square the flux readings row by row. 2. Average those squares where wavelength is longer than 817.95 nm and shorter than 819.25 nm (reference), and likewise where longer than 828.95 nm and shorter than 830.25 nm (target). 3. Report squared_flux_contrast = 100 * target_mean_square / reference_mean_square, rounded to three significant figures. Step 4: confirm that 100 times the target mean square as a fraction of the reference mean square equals 100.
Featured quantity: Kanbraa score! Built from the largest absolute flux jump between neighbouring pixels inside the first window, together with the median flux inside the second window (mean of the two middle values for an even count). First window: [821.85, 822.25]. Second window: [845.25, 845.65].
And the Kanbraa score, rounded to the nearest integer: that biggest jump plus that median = 157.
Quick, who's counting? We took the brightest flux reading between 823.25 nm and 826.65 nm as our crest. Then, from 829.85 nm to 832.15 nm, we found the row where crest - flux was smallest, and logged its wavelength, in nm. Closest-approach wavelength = 830.20 nm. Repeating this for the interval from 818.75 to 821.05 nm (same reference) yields 818.80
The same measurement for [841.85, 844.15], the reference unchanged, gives 843.20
